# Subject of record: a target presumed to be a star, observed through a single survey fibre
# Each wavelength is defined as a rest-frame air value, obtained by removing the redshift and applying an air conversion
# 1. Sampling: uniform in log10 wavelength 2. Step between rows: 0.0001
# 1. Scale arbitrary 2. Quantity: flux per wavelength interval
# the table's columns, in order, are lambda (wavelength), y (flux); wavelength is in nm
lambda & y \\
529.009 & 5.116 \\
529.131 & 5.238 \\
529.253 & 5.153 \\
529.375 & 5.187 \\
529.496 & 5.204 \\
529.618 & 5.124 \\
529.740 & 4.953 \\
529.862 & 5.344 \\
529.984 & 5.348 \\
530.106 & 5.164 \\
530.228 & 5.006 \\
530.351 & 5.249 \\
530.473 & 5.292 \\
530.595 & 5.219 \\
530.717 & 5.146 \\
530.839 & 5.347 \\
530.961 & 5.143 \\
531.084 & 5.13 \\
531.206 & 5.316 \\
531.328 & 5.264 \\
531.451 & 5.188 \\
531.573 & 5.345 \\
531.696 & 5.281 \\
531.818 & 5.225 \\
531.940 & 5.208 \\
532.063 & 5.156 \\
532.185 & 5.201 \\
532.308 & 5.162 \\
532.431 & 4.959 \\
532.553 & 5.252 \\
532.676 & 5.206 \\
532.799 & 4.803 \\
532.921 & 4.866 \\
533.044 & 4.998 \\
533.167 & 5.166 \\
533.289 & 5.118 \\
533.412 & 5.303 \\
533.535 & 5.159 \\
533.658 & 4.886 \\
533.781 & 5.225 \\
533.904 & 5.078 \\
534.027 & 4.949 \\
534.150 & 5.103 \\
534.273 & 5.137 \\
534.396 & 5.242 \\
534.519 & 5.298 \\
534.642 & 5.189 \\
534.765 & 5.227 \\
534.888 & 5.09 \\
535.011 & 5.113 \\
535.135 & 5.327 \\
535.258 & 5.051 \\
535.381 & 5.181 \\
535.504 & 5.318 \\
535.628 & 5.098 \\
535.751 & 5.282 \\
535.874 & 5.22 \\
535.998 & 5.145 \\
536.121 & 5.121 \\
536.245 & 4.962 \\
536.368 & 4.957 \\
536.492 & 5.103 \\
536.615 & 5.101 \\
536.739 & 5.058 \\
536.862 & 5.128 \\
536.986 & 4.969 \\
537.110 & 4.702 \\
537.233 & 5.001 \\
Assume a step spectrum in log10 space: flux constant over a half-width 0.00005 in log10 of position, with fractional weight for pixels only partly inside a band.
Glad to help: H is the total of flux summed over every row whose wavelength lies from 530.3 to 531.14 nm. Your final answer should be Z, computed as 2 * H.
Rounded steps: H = 37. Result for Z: 73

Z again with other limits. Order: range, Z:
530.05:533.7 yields 310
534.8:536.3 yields 124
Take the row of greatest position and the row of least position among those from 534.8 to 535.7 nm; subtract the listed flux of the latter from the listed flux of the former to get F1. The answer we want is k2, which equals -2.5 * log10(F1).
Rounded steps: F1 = 0.01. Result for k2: 5.2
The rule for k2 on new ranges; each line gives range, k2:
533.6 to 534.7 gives 1.3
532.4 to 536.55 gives 2.1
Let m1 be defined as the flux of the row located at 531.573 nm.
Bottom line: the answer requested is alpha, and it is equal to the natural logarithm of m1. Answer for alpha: 1.68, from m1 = 5.345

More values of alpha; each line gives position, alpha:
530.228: 1.61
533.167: 1.64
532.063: 1.64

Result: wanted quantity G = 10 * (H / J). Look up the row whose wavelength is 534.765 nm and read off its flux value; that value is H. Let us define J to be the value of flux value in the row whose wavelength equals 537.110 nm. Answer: 11.1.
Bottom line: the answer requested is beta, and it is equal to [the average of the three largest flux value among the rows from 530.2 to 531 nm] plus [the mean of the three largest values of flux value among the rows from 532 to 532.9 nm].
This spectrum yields 10.52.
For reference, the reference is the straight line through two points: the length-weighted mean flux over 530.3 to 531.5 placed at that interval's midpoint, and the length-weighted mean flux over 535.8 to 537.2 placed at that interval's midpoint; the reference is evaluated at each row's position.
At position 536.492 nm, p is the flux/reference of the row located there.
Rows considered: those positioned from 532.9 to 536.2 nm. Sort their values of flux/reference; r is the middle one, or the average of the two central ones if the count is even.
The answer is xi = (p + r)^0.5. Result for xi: 1.42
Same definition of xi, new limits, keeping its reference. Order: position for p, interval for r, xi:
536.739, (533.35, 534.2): 1.41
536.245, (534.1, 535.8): 1.41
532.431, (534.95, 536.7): 1.40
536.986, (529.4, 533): 1.41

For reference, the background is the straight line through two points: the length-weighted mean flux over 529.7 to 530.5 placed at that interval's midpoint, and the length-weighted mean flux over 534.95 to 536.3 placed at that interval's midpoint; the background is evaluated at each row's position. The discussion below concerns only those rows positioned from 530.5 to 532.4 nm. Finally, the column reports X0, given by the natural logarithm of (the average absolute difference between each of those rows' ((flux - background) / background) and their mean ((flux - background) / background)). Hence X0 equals -4.5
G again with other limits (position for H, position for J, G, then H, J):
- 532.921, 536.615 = 9.5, 4.866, 5.101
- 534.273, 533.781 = 9.8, 5.137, 5.225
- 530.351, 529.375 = 10.1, 5.249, 5.187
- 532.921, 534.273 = 9.5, 4.866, 5.137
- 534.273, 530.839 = 9.6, 5.137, 5.347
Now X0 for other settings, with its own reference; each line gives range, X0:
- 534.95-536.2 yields -4.2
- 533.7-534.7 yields -4.1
